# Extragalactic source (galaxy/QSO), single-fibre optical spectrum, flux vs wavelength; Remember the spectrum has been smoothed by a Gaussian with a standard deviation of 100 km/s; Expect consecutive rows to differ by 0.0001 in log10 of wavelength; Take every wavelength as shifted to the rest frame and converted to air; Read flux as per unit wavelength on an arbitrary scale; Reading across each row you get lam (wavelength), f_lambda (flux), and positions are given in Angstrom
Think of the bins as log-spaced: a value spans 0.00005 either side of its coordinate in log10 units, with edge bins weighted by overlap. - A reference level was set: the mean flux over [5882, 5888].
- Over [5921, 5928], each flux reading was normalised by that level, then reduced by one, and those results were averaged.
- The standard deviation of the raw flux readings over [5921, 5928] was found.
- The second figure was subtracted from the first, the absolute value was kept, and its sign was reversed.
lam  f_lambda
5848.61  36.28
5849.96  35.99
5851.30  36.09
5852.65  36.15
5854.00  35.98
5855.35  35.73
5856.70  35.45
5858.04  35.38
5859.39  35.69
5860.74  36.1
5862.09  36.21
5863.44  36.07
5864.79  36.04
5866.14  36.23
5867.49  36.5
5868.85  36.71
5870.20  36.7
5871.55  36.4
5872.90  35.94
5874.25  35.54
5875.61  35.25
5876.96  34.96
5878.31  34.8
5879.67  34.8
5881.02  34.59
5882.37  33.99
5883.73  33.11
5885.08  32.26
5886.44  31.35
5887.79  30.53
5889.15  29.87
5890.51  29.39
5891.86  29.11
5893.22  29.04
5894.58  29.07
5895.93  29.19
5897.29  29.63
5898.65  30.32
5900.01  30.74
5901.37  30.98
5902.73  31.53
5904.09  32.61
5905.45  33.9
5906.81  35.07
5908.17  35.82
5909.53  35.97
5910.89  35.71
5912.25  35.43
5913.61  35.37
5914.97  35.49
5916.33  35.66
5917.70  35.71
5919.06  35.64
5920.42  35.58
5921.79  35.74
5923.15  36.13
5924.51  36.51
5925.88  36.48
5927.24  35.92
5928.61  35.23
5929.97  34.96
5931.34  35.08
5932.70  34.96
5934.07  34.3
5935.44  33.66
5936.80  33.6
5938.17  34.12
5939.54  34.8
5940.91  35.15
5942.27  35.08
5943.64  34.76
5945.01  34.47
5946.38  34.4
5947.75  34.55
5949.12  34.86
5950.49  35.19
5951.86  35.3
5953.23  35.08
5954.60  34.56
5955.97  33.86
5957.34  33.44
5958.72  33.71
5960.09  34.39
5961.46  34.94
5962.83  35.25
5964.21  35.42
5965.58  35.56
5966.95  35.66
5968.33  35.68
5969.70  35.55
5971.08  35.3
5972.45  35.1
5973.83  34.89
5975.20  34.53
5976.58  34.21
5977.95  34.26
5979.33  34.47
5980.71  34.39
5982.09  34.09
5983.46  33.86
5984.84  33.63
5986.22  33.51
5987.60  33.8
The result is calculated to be -0.2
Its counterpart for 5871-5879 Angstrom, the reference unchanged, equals -0.5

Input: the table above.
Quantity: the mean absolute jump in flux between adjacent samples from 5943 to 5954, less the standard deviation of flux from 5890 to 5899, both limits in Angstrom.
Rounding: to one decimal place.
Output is -0.2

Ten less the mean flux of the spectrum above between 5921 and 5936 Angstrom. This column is -25.4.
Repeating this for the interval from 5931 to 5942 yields -24.5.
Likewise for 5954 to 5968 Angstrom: -24.7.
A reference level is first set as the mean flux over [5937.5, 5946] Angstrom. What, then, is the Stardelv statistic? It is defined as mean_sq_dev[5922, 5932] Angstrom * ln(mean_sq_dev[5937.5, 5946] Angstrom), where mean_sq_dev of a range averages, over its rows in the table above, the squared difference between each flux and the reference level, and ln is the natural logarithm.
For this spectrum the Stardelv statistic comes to -3.0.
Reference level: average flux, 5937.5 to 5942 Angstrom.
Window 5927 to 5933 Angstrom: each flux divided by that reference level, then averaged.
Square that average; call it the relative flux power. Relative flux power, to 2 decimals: 1.03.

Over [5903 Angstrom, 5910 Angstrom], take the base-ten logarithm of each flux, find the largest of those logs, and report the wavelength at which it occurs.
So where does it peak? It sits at 5909.53 Angstrom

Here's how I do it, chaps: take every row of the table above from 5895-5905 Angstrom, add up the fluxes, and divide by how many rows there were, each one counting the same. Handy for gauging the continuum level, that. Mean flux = 30.7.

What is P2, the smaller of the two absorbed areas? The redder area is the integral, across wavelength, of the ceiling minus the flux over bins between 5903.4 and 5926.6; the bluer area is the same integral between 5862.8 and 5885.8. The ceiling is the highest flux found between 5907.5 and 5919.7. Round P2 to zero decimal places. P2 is 12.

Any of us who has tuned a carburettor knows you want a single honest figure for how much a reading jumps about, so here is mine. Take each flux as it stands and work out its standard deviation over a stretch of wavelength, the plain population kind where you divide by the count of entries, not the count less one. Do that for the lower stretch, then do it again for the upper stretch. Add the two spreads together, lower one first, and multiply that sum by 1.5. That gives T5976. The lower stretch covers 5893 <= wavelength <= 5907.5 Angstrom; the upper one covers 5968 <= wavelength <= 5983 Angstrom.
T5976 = 3.7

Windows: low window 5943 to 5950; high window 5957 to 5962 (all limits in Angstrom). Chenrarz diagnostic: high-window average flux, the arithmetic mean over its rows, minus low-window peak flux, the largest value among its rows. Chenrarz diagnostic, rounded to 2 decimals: -0.74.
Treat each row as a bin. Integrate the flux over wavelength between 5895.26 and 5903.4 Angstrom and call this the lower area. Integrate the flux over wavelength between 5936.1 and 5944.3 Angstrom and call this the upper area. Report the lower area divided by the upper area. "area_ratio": 0.87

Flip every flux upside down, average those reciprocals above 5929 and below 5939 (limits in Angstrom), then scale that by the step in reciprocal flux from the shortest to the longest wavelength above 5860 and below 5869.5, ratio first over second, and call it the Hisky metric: -63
